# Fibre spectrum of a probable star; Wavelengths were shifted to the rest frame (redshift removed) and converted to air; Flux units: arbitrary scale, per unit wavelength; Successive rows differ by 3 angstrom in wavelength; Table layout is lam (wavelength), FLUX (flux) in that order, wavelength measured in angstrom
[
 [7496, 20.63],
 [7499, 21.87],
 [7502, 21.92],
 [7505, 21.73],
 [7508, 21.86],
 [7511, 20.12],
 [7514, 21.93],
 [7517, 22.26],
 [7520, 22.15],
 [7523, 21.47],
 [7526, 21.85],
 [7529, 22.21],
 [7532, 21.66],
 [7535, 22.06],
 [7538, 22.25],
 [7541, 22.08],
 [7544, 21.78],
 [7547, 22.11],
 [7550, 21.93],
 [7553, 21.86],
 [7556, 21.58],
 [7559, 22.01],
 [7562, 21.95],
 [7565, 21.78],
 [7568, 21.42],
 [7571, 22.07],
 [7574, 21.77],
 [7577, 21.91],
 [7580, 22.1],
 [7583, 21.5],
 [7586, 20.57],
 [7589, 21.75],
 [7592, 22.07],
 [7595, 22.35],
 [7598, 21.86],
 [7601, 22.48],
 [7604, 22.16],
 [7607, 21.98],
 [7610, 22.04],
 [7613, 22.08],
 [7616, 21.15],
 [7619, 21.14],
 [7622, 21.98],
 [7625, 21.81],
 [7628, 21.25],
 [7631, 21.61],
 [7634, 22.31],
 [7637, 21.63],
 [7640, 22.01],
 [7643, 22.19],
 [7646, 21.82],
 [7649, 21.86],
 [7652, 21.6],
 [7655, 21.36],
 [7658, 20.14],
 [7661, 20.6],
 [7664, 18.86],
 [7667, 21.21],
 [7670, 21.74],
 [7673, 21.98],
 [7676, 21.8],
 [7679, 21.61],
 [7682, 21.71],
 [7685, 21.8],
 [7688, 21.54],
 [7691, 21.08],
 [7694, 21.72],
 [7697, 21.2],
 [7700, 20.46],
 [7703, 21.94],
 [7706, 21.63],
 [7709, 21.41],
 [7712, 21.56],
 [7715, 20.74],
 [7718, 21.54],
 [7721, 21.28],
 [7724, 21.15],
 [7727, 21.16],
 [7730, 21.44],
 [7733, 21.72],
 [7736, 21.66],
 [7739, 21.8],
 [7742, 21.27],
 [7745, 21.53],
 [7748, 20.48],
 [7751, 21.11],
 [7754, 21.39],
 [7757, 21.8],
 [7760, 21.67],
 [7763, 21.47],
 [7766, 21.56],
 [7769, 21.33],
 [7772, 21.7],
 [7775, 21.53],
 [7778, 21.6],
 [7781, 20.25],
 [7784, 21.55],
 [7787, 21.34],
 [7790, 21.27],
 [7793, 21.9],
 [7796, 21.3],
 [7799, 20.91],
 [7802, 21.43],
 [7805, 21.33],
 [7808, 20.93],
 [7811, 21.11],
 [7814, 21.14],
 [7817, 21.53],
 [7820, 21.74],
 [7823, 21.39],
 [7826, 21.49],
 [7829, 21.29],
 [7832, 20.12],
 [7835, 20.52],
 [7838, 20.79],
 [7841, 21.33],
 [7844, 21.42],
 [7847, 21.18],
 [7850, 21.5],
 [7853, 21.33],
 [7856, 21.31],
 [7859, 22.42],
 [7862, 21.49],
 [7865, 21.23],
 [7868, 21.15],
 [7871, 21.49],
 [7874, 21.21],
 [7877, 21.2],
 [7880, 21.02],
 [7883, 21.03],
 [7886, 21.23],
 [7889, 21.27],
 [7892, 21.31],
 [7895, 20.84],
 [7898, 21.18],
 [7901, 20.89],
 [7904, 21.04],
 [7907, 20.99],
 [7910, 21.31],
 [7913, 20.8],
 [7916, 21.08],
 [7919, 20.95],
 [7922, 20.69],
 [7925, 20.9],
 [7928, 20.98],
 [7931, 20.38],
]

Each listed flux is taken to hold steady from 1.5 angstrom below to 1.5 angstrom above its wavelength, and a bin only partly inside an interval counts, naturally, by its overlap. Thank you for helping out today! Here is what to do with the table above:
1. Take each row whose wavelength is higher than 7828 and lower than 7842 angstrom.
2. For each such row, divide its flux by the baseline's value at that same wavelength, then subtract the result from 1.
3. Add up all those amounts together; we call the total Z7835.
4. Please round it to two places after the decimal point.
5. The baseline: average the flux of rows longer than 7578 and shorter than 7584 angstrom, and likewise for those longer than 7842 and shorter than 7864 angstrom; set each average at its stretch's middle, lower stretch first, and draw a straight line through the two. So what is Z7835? 0.17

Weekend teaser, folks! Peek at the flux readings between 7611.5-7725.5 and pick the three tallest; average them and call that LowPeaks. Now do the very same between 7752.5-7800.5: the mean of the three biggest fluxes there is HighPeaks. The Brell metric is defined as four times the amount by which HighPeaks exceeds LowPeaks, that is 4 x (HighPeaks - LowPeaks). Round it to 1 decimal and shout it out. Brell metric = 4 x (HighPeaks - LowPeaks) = -1.6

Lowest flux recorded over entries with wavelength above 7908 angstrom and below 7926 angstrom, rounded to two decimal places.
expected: 20.69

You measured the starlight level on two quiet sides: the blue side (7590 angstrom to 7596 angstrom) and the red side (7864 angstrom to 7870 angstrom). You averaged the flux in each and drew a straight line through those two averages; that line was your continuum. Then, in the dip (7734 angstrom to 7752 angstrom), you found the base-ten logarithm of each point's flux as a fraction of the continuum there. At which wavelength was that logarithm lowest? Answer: 7748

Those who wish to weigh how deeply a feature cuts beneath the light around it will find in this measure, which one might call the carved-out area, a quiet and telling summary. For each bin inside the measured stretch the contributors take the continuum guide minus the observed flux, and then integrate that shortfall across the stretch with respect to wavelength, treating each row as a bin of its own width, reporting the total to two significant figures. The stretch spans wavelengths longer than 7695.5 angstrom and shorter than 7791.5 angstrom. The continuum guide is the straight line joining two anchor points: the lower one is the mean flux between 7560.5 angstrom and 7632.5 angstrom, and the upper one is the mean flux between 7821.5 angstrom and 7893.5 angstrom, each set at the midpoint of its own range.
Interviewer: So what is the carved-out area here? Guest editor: 11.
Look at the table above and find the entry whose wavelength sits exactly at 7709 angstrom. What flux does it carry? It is 21.41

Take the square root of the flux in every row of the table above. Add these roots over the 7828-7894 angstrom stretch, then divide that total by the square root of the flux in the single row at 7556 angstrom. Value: 21.81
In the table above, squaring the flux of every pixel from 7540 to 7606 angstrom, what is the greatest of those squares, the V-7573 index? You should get 505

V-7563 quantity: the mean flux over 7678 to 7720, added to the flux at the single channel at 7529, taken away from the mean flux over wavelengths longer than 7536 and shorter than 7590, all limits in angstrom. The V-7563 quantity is -21.83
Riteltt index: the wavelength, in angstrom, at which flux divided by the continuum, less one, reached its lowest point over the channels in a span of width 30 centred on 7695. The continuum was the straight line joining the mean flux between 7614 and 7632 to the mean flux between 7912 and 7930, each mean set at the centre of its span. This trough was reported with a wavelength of 7700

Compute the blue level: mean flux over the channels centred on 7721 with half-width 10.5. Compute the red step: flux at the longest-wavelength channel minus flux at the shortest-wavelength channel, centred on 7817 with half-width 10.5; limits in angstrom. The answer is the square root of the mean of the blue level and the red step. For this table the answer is 3.30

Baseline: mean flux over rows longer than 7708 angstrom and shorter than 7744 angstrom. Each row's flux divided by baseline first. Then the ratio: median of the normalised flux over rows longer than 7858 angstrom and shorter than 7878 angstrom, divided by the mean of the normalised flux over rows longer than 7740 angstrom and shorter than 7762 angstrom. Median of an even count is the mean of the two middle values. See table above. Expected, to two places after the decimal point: 1.00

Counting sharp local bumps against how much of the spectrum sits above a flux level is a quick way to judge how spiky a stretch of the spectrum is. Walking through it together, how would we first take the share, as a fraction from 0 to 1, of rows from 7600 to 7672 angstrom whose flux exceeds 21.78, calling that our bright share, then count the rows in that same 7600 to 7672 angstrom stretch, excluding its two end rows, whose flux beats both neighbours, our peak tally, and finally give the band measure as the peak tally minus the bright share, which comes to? 5.5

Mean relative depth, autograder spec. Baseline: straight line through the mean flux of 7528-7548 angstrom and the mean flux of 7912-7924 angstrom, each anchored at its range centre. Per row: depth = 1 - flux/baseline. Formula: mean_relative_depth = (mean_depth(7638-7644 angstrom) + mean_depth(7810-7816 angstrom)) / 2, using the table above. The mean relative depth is -0.007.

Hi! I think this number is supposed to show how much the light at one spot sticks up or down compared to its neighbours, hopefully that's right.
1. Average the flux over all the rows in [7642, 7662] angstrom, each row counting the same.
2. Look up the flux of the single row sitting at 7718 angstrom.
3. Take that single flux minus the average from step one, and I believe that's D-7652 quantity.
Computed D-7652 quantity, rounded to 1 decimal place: 0.2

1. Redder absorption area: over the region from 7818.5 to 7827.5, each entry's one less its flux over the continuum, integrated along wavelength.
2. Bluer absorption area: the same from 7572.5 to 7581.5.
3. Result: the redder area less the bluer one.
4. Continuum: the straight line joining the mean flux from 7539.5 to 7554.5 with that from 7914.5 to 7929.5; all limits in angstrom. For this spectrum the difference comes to -0.124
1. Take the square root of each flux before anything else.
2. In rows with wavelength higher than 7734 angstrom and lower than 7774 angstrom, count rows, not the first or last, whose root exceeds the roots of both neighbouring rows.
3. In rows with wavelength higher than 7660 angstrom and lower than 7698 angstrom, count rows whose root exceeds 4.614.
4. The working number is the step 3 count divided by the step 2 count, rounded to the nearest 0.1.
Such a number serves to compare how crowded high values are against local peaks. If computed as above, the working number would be 2.0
